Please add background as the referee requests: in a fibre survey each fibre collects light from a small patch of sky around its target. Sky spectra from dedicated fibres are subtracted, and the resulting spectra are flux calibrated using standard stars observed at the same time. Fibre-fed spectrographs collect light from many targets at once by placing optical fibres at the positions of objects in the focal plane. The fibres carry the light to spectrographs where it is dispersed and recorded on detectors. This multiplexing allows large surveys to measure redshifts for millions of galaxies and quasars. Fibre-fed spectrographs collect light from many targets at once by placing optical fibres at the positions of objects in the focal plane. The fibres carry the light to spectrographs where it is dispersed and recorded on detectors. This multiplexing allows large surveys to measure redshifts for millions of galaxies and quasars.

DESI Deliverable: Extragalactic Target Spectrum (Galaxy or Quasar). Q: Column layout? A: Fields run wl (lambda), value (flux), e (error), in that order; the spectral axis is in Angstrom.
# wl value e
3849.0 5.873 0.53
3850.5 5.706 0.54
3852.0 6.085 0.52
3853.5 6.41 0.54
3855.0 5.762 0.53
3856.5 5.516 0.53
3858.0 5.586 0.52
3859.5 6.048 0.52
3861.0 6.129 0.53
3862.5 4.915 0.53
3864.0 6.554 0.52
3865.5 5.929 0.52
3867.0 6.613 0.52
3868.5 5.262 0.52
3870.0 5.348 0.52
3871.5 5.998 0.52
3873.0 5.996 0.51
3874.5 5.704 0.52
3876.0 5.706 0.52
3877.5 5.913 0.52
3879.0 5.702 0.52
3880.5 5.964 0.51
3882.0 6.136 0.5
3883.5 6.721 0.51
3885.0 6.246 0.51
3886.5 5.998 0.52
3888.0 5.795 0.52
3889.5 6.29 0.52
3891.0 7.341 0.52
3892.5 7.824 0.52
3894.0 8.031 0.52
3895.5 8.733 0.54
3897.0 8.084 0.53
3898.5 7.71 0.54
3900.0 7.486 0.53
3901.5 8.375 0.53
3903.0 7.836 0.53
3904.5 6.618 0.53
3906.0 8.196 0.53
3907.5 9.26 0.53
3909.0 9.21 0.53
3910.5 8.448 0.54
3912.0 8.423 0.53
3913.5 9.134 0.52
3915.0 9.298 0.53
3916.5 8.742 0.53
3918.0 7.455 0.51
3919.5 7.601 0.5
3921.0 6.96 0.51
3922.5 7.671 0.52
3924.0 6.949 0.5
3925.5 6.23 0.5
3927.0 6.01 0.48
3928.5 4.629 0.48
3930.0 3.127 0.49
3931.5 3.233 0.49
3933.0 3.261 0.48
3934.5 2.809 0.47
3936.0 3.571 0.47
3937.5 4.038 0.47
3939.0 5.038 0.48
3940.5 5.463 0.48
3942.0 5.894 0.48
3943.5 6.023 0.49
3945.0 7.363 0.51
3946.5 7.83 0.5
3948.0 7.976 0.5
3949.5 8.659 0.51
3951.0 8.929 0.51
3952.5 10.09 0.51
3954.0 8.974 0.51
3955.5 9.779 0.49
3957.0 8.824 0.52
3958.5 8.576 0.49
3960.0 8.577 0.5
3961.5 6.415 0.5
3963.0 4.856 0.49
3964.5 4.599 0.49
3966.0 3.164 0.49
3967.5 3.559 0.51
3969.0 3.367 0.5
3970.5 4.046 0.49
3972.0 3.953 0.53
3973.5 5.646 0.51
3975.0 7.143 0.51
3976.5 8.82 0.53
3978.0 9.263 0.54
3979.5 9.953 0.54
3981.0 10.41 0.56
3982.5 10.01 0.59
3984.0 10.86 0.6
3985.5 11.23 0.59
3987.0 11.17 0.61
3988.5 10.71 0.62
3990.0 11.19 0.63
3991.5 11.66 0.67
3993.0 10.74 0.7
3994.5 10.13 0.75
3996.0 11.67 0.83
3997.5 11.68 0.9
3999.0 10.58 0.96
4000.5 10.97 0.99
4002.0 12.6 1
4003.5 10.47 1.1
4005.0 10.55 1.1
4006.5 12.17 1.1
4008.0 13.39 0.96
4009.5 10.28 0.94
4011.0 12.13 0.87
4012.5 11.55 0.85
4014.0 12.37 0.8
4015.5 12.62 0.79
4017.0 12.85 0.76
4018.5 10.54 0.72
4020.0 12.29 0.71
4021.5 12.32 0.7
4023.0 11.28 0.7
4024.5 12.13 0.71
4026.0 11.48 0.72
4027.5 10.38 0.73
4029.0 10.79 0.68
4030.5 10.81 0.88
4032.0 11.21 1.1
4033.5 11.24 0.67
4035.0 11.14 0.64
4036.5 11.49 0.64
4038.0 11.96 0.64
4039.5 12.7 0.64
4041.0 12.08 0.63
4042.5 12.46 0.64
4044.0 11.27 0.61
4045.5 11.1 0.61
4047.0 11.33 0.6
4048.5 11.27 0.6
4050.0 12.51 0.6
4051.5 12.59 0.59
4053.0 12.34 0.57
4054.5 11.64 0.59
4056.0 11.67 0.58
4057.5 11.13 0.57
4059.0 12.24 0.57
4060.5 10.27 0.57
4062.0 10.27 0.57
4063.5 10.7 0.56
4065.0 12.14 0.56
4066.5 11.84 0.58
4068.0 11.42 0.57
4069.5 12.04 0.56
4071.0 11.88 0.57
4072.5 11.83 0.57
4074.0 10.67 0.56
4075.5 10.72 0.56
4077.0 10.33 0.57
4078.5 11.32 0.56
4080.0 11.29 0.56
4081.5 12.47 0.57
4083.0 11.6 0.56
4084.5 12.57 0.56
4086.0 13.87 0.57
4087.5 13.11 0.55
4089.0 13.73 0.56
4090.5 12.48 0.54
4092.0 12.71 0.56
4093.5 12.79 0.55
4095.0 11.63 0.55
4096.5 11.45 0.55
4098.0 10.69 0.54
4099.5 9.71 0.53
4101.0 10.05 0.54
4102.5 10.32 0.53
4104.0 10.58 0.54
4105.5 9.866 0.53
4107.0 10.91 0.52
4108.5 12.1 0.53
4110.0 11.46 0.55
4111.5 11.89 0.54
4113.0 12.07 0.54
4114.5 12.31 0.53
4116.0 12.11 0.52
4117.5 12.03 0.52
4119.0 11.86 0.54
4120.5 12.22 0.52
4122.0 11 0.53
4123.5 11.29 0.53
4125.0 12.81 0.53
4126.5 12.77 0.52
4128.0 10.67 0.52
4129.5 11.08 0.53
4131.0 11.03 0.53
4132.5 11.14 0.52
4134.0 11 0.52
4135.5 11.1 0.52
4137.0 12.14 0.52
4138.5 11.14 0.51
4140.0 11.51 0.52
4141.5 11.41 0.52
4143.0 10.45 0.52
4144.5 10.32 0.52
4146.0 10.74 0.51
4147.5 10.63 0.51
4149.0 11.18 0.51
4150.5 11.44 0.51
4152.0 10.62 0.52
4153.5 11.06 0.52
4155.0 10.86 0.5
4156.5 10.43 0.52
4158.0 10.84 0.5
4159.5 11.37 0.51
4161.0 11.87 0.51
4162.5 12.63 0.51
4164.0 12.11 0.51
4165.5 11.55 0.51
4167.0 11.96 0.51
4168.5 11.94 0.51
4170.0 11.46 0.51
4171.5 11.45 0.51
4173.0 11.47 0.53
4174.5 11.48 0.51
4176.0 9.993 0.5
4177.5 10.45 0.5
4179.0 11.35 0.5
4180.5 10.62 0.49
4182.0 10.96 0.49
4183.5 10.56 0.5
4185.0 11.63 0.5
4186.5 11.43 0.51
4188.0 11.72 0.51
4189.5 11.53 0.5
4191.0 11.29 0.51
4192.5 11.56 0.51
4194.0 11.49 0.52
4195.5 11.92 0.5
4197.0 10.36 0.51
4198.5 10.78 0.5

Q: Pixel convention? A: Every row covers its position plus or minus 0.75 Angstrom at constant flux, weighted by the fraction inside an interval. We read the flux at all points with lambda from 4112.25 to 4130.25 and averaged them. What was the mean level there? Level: 11.9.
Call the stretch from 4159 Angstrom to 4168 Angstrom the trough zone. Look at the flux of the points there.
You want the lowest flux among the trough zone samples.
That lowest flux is 11.37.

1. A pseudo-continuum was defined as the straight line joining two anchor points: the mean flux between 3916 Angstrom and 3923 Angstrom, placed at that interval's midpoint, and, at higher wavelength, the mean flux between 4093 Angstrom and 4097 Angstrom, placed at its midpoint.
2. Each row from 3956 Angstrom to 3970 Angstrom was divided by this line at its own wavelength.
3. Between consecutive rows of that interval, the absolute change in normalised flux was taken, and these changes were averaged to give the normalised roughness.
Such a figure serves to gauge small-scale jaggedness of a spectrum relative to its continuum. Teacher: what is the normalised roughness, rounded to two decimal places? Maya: 0.09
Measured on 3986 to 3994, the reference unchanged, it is 0.06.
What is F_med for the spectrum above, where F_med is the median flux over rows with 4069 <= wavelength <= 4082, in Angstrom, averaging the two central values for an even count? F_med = 11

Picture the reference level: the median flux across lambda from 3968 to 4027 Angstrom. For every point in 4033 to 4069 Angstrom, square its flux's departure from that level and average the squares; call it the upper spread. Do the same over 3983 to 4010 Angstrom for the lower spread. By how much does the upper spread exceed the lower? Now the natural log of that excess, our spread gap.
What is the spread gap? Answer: -2.1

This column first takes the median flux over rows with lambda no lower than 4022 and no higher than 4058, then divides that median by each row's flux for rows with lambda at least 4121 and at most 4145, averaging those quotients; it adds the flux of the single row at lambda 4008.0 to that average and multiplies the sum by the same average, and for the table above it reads 14.6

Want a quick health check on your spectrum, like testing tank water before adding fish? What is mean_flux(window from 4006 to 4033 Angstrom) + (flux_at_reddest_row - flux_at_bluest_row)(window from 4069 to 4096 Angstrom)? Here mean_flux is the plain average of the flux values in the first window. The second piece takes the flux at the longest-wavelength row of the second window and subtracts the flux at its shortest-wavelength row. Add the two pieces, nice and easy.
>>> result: 11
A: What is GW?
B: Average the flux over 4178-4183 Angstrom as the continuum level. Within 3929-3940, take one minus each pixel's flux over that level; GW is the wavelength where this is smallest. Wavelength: 3939.0 Angstrom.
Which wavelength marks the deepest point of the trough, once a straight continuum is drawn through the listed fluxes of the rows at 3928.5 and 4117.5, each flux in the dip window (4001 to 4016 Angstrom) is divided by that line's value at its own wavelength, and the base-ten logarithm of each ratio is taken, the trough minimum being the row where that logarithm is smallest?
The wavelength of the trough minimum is 4009.5 Angstrom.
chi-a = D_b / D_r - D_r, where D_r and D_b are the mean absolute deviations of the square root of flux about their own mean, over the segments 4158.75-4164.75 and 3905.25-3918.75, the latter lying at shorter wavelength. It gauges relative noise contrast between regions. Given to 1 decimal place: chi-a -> 1.5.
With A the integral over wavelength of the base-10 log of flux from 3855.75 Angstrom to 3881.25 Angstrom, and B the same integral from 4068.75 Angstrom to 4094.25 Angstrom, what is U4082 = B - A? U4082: 8.1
